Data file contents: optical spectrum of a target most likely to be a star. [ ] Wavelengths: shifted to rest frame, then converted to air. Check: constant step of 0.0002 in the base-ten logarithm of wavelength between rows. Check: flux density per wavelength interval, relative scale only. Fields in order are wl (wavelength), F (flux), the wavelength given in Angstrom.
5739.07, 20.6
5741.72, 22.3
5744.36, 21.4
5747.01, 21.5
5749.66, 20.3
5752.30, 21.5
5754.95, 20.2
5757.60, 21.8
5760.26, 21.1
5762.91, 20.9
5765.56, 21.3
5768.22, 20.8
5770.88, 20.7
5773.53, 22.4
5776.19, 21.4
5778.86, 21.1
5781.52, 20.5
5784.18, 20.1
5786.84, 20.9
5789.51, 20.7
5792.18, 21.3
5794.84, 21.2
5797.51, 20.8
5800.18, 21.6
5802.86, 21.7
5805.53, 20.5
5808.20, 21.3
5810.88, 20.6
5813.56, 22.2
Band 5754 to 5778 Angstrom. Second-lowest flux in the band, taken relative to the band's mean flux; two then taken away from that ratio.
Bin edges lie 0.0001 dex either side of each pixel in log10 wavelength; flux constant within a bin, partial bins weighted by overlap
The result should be -1.02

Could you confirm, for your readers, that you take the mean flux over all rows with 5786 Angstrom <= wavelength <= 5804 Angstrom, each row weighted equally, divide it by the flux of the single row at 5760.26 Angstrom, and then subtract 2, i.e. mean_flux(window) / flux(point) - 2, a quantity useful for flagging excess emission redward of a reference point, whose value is -1.00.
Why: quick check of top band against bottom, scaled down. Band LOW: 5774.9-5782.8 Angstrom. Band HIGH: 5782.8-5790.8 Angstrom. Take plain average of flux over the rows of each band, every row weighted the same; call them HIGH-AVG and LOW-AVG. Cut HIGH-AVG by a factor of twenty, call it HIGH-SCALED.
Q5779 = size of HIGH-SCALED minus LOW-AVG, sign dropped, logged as 20.0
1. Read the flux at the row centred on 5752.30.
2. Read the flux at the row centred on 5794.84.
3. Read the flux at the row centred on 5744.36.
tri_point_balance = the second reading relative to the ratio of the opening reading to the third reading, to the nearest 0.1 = 21.1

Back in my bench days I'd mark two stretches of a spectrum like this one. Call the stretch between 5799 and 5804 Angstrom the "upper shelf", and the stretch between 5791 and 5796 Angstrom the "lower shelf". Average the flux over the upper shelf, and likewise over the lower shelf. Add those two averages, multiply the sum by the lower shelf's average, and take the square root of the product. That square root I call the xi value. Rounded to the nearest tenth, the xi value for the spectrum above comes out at 30.2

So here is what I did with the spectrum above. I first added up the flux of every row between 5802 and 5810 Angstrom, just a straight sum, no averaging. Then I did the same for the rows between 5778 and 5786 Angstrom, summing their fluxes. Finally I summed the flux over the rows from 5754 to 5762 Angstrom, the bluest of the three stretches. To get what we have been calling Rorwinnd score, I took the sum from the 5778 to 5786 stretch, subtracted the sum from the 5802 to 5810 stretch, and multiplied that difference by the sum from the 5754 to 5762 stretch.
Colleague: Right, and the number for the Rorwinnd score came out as -114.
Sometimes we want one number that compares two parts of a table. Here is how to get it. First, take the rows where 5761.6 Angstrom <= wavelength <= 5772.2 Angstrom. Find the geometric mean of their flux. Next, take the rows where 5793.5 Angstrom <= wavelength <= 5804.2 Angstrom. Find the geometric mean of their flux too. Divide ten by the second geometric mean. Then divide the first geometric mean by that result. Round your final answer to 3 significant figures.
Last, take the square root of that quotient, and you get 6.68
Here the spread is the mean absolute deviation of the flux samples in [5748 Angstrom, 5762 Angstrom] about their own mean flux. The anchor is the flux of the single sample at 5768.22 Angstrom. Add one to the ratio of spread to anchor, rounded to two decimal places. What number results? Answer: 1.03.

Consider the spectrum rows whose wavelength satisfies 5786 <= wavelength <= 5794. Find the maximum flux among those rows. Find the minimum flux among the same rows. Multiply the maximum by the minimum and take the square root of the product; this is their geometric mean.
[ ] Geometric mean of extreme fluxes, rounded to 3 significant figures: 21.0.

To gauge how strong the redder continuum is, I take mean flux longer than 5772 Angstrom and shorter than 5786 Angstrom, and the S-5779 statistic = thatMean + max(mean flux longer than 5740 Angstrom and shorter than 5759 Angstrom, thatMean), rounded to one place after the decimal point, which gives 42.4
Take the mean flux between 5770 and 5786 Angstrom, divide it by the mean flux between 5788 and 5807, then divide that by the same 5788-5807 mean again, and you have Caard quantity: 0.0472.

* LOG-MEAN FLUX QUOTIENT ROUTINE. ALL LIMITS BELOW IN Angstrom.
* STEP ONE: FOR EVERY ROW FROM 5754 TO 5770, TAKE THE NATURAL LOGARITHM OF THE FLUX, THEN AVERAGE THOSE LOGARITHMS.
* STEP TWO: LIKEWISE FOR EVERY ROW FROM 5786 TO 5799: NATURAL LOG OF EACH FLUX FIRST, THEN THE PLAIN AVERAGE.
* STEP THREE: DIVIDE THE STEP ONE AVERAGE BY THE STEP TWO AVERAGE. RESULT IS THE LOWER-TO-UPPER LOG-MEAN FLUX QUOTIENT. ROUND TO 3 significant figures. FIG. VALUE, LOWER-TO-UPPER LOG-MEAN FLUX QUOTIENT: 1.00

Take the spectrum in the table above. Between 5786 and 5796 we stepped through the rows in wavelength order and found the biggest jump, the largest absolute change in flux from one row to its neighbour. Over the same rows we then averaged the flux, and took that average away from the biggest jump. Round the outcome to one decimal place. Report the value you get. -20.4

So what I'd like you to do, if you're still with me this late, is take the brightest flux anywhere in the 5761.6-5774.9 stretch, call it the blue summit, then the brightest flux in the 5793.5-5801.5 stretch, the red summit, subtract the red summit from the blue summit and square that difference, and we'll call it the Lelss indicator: 0.64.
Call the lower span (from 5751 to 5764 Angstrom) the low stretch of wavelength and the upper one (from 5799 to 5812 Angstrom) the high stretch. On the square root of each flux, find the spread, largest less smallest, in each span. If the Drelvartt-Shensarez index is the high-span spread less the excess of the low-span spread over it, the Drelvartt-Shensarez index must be 0.09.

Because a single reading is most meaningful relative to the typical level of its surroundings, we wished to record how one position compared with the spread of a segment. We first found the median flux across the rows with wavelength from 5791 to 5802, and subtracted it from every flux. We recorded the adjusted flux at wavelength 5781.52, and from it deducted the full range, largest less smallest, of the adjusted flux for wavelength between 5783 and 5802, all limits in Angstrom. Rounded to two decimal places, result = -2.25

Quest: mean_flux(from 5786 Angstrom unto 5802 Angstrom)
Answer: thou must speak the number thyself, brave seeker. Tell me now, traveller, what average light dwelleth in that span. 21.1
